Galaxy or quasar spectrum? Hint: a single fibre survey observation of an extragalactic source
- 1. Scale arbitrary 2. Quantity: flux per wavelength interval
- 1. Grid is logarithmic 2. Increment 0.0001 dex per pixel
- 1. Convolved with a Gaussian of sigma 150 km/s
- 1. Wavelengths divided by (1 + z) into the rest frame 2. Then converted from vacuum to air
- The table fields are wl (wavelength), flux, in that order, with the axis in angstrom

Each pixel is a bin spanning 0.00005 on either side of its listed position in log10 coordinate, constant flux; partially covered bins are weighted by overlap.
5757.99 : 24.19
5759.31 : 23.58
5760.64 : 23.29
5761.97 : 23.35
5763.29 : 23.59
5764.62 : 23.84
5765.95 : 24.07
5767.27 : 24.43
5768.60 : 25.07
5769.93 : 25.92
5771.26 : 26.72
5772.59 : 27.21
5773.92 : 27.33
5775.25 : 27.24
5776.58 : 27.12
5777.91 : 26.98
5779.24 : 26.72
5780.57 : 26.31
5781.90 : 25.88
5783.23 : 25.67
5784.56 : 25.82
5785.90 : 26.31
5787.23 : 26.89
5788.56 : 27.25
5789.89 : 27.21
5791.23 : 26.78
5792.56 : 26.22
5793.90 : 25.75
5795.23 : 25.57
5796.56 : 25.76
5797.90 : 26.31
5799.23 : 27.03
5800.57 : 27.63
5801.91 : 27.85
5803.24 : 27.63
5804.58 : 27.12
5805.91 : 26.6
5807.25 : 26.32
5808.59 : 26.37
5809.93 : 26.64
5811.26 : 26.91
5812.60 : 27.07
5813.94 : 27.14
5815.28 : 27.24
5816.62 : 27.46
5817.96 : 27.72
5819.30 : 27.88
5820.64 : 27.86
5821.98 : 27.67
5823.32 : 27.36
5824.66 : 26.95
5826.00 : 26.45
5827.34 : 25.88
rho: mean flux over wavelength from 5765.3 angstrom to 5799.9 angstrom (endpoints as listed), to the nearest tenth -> 26.3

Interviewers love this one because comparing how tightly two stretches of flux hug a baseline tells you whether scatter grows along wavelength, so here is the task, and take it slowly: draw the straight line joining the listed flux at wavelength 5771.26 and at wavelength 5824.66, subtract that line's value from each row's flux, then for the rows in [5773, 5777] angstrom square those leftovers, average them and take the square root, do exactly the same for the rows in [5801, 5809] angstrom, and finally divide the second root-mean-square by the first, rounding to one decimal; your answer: 1.2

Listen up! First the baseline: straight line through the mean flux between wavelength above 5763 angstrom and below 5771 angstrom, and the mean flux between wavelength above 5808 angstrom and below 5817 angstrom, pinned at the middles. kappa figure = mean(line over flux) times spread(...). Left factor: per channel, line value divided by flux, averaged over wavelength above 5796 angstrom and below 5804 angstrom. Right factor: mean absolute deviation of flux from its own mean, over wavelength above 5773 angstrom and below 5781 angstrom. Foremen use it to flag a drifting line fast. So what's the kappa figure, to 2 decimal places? 0.28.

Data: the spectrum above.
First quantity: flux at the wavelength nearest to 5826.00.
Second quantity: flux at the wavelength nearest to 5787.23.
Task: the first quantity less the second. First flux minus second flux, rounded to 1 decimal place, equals -0.4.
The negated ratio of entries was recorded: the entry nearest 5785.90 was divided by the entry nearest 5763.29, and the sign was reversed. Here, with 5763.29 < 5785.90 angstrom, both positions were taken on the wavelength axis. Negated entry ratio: -1.12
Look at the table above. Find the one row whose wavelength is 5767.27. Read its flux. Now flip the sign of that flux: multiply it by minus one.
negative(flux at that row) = -24.4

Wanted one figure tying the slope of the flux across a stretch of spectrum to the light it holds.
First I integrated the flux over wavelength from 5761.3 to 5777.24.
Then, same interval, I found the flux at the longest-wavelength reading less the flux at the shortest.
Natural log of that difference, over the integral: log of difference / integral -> 0.0033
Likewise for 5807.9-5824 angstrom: 0.0000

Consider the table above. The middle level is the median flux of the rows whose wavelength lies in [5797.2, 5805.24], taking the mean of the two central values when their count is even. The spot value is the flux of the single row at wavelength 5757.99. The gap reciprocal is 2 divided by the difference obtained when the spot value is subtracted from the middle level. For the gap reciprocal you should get 0.6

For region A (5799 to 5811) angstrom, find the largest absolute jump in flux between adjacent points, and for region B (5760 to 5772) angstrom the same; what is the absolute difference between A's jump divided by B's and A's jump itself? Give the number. 0.106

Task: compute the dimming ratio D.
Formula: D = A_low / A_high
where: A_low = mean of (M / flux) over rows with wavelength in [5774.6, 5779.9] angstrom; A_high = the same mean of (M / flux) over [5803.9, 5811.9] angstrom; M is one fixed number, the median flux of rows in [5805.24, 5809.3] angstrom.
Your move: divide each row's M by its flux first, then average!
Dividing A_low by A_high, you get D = 0.987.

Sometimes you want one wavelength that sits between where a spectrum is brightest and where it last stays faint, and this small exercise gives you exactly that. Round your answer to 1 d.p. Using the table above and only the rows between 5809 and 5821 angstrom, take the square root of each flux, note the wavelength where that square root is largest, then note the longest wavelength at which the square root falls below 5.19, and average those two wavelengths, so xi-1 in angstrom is 5815.3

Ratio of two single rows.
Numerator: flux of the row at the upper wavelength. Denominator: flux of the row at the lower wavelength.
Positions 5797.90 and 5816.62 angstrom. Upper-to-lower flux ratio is 1.044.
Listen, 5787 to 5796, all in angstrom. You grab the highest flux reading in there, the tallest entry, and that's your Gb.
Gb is 27.25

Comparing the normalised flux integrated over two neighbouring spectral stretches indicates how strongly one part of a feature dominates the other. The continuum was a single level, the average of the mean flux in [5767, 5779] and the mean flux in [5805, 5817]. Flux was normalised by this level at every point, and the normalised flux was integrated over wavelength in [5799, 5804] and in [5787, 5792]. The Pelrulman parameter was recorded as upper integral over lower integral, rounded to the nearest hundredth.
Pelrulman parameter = 1.02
